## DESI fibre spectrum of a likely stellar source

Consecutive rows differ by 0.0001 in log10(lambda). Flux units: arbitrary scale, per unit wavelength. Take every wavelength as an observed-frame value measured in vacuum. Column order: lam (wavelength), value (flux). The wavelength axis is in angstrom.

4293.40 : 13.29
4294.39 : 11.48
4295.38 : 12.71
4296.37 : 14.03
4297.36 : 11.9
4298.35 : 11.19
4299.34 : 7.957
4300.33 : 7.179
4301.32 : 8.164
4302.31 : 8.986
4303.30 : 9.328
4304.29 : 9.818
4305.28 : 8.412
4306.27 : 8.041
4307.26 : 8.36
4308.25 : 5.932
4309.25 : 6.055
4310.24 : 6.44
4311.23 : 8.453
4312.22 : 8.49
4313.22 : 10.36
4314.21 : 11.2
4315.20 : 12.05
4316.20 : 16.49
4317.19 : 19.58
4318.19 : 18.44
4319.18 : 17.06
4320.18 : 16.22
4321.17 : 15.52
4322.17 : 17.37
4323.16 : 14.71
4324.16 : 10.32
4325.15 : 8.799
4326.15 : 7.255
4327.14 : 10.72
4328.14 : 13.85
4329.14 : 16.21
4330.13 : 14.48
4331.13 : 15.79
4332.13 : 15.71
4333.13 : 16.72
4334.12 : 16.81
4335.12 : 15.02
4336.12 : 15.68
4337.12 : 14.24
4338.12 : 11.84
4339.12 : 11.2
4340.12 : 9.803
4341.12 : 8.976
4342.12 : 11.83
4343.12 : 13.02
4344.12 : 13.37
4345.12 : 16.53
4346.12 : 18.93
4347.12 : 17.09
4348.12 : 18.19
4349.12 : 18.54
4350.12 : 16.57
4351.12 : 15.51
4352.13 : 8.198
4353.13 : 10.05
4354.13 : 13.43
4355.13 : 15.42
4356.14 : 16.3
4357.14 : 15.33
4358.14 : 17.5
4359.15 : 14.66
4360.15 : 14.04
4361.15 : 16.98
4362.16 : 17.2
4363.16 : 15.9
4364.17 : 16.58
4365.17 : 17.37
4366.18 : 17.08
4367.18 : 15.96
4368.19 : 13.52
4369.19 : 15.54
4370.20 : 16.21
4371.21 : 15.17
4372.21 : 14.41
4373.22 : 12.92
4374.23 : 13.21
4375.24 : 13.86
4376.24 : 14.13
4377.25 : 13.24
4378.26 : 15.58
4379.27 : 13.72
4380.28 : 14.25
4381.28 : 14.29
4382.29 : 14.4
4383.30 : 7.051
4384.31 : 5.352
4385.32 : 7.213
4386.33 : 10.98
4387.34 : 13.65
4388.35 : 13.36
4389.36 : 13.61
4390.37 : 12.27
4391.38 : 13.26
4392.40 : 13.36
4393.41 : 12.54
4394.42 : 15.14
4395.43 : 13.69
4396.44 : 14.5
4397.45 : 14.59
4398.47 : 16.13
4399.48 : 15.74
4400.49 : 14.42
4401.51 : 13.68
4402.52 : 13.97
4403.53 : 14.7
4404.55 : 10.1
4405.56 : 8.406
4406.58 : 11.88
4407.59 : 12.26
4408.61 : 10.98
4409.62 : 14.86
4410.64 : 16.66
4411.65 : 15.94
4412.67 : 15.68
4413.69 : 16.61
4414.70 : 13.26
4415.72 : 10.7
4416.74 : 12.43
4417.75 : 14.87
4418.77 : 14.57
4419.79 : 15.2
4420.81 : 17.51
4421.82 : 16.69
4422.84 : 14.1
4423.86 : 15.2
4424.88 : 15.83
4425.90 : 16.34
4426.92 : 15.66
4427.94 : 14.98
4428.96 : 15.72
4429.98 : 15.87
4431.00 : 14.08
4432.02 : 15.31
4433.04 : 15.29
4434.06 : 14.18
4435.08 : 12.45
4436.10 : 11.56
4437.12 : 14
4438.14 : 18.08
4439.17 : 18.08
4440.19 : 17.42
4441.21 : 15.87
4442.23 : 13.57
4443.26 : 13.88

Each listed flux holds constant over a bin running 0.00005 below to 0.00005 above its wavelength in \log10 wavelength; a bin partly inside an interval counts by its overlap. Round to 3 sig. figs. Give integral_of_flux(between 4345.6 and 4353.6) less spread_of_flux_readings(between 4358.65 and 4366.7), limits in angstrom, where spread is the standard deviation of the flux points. 122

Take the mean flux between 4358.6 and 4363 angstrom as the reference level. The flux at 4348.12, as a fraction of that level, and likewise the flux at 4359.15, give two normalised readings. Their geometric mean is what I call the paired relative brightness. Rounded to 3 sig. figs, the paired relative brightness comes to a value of 1.04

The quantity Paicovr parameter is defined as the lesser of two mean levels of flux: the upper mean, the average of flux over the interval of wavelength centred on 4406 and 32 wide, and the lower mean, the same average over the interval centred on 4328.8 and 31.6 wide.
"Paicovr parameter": 13.8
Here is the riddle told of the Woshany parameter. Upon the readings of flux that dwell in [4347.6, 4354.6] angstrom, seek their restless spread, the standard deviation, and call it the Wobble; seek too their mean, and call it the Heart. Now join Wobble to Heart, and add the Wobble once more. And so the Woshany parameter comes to 22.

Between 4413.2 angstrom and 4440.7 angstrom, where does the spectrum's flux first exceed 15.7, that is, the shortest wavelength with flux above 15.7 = 4413.69 angstrom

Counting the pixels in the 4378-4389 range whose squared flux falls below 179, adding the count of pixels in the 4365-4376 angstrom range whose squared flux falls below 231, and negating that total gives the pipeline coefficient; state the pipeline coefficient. -11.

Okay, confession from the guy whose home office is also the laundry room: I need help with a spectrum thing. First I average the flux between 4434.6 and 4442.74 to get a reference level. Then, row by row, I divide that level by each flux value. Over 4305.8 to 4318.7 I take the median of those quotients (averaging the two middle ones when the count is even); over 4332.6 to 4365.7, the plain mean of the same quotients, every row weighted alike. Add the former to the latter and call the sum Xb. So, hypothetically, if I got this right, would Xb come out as 2.85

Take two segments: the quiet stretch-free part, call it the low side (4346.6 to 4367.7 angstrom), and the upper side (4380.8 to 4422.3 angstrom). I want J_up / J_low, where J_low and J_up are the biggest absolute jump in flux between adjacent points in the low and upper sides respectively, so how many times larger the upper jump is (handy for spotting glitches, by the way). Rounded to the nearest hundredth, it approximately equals 1.01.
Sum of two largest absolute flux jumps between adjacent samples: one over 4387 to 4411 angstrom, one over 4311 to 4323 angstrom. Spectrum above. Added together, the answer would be 9.0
